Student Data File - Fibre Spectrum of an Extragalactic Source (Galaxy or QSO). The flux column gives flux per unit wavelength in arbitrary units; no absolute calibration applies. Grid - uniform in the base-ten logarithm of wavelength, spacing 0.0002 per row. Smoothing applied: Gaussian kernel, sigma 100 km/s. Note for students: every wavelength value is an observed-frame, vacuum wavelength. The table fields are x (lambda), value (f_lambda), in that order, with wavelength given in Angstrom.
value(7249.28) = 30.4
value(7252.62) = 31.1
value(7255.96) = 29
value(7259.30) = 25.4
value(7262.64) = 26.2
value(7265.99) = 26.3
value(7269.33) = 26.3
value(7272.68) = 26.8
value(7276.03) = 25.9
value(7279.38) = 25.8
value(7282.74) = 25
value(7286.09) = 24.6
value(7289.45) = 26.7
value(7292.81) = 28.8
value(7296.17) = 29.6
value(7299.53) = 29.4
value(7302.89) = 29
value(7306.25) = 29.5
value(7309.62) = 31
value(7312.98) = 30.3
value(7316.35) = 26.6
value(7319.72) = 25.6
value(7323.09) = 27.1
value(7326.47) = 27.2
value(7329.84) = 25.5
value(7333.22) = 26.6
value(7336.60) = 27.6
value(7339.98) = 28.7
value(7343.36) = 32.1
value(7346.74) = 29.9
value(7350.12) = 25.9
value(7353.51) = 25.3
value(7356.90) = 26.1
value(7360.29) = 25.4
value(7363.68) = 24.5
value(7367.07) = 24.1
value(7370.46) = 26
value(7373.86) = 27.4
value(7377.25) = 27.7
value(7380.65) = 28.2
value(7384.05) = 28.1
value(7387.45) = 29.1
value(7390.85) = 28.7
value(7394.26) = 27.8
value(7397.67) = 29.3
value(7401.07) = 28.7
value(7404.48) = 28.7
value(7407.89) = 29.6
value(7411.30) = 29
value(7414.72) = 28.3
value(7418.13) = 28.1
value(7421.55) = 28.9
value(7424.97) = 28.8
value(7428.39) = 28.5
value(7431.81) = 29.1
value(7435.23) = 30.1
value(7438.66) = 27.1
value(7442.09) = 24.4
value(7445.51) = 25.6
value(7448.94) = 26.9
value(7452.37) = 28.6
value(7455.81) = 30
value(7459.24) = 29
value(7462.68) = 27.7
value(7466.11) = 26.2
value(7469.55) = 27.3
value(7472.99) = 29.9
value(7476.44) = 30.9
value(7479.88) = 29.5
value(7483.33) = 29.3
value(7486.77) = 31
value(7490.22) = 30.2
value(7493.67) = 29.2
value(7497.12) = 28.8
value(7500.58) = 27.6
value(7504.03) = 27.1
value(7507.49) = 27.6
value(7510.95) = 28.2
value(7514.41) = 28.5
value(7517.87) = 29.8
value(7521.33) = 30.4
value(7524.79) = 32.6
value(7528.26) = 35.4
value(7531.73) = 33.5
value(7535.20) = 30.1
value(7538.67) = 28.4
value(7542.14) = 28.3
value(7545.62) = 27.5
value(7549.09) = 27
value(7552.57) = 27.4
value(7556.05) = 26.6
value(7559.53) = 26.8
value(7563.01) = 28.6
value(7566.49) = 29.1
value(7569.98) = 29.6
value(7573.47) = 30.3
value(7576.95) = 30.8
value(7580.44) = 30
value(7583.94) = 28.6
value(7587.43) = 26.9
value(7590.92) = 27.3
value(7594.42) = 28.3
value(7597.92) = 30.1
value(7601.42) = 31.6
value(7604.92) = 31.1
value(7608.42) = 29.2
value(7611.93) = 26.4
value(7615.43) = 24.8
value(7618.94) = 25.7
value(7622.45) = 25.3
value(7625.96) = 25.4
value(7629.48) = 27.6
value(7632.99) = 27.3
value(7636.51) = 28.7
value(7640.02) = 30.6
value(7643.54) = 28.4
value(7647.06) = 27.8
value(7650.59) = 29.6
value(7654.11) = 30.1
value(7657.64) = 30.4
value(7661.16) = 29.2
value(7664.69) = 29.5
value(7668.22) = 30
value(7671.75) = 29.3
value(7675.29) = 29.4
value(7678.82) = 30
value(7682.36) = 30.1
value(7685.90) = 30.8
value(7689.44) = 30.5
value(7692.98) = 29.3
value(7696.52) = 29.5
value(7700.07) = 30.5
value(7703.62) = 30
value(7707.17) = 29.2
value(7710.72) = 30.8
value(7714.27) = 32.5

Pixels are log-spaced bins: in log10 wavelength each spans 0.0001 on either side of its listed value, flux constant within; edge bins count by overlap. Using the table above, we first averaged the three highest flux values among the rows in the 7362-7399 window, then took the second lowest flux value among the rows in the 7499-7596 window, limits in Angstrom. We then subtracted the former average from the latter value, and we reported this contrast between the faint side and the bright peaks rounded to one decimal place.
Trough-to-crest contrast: -2.2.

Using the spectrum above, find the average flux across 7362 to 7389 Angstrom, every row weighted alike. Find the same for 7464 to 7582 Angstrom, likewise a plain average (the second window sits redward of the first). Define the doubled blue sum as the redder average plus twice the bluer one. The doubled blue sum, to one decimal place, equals 83.0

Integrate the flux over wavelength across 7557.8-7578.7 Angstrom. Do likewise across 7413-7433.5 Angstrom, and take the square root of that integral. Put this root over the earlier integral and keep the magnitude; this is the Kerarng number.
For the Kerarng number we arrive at 0.0397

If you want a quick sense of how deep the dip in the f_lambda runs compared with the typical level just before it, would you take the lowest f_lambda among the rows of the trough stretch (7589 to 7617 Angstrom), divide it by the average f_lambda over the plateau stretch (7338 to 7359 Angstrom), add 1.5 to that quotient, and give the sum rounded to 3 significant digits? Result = 2.39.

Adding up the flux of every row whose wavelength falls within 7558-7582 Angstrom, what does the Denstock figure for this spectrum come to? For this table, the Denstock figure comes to 205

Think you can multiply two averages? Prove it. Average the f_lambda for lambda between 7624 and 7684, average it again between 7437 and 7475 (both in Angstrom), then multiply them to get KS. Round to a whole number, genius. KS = 799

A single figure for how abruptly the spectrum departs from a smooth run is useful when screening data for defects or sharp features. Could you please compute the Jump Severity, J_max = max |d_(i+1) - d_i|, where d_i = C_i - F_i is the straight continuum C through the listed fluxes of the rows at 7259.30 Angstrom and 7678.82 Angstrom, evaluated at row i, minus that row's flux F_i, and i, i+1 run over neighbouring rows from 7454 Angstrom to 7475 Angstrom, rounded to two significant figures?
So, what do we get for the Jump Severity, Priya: 2.6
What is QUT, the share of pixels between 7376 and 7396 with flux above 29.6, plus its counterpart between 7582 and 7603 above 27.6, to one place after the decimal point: 0.7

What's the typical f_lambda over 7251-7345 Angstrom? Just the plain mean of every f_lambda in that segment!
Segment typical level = 27.6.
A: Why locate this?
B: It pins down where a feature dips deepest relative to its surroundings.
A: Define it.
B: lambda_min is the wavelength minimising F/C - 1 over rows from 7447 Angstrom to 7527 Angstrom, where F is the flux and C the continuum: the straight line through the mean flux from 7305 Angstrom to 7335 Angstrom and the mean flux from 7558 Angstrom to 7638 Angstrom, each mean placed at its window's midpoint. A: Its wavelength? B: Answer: 7466.11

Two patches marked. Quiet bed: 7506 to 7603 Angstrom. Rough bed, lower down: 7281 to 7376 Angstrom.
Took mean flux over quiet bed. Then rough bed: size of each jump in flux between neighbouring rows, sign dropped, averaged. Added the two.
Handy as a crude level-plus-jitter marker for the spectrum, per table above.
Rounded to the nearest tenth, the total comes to 30.6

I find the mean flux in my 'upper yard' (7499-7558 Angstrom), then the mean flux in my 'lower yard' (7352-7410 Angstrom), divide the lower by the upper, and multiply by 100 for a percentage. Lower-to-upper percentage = 94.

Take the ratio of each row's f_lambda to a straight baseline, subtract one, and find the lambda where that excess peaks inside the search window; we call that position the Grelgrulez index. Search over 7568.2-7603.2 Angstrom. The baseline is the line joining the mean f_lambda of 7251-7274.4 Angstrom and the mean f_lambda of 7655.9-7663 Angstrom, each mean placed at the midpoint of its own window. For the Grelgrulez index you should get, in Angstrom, 7601.42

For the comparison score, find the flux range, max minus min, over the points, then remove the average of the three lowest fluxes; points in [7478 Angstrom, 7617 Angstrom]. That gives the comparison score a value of -15.3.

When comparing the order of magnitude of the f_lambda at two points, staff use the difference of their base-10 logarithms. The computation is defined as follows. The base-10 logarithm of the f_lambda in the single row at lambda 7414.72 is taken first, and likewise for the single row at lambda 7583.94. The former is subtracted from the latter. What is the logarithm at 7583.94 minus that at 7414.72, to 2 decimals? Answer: 0.00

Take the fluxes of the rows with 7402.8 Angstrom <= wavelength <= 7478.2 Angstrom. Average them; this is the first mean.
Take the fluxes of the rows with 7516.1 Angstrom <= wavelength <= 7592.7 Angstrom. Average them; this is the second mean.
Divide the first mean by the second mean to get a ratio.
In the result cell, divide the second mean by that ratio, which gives 30.4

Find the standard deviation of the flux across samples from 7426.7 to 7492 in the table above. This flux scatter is 1.8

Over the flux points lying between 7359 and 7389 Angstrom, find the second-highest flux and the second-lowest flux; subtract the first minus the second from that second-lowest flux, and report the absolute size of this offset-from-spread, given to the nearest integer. 21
